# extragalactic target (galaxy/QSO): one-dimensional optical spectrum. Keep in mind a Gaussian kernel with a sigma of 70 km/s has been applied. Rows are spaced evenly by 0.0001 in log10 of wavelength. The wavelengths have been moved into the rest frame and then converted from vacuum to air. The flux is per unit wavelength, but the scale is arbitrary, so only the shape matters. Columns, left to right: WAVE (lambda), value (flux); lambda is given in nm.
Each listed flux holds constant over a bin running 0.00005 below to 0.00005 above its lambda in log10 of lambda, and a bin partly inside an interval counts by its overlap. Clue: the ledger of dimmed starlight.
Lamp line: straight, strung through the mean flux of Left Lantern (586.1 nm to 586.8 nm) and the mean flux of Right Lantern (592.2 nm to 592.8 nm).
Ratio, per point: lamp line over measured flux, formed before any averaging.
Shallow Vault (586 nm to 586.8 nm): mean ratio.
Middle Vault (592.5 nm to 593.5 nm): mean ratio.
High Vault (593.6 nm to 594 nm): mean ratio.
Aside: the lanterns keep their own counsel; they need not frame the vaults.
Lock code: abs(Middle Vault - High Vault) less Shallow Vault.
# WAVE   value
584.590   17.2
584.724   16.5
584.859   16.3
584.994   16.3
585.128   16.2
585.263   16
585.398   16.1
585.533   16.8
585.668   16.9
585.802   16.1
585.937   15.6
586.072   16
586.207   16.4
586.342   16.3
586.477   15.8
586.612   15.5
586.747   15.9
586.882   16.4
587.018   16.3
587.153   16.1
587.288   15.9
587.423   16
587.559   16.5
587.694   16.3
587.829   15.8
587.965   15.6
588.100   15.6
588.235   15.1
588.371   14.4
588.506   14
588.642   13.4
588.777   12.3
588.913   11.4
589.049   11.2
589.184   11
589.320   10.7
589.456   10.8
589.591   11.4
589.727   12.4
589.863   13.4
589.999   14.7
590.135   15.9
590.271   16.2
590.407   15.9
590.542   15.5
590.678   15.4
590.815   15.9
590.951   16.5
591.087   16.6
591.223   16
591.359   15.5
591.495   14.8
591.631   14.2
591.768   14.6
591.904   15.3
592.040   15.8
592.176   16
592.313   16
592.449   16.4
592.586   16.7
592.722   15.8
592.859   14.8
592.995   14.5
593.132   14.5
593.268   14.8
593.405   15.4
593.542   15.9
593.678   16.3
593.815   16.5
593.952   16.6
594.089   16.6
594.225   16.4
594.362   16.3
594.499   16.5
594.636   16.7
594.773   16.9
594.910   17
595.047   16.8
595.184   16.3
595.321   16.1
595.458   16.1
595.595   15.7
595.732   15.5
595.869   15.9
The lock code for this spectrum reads -0.92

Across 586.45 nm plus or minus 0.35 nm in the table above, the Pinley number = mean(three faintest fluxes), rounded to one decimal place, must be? 15.7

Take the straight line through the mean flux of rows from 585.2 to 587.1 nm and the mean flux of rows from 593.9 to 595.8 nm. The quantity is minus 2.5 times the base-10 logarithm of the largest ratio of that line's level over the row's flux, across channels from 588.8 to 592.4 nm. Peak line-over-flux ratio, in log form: -0.453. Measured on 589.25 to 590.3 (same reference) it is -0.453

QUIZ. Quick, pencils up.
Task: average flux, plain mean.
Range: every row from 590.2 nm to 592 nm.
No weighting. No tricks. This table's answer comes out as 15.6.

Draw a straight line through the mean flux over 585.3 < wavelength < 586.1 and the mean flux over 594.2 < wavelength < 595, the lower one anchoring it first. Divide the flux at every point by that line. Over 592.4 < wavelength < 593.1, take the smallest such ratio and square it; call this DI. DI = 0.77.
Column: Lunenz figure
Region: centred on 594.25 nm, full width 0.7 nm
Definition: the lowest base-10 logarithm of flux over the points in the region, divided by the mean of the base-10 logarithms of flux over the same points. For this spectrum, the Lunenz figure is 0.996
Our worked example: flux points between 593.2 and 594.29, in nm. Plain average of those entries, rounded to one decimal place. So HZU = 16.1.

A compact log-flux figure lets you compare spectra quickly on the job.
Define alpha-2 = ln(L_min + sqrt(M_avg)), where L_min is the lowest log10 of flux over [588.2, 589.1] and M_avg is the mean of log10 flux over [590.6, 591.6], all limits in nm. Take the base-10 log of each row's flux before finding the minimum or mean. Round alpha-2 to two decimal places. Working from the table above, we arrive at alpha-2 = 0.76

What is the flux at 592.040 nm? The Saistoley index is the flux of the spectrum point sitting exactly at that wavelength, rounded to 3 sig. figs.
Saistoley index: 15.8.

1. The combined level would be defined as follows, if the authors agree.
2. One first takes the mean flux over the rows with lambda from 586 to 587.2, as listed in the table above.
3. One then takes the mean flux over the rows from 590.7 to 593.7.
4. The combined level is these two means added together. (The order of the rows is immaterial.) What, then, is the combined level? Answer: 31.6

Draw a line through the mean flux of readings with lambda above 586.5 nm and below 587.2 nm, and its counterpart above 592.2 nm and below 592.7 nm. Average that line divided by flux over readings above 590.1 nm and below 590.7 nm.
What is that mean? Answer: 1.03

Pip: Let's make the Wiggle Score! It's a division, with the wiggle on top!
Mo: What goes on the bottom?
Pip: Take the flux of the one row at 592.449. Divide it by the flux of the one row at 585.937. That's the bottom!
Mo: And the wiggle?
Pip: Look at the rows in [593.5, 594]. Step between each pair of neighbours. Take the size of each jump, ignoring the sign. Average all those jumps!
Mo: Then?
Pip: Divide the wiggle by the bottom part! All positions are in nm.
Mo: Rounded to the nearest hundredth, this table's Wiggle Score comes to 0.22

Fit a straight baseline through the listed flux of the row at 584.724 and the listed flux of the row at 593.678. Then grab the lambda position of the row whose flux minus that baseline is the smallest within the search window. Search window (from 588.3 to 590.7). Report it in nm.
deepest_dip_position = 589.320 nm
